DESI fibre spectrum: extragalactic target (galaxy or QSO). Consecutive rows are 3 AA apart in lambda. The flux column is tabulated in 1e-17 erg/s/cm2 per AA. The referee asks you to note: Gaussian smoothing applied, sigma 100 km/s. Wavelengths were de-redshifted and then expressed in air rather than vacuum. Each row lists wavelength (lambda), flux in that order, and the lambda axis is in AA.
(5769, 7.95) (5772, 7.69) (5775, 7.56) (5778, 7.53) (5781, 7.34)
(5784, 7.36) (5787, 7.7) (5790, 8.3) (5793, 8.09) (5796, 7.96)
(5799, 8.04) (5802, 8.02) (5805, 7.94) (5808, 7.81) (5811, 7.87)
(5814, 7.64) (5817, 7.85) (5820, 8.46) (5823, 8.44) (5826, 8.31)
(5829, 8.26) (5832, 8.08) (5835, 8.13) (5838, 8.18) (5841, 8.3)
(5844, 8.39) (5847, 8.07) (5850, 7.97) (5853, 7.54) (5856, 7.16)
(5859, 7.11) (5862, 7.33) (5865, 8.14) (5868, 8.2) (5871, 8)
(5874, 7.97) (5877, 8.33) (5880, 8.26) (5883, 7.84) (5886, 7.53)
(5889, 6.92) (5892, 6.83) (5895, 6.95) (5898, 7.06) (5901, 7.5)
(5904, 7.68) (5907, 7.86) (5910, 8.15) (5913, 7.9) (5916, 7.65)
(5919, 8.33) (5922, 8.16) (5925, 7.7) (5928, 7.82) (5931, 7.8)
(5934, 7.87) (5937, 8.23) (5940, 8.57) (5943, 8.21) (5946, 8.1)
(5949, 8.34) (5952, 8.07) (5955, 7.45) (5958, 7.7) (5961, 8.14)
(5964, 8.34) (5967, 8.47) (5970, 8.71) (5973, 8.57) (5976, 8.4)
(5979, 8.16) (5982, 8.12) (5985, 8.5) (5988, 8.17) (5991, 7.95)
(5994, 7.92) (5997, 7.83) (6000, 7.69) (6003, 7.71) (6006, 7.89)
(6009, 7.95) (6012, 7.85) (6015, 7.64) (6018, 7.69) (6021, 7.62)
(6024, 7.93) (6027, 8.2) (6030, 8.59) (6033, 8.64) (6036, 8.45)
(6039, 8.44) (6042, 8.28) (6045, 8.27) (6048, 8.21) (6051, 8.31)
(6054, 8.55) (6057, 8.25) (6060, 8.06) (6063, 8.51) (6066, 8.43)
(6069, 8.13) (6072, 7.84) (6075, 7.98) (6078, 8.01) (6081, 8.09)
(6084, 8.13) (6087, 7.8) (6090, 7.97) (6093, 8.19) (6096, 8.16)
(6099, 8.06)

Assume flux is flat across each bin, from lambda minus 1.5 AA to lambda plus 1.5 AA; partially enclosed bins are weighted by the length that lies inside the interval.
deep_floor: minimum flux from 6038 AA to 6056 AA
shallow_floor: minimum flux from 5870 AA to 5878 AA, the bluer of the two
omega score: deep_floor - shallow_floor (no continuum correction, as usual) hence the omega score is 0.24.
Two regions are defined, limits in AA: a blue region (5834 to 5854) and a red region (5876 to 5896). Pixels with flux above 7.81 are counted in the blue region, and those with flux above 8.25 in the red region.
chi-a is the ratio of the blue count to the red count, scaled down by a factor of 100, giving 0.030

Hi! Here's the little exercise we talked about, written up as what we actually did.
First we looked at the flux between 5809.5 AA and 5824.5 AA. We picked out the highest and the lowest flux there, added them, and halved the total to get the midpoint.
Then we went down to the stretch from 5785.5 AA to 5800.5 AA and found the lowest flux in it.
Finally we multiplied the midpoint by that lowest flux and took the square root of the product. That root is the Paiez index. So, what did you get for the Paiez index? 7.87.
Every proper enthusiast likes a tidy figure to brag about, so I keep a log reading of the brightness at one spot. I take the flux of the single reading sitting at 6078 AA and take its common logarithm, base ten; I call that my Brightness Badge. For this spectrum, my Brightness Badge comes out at 0.904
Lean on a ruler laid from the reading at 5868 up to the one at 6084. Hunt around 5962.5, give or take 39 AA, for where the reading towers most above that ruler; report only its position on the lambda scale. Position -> 5970 AA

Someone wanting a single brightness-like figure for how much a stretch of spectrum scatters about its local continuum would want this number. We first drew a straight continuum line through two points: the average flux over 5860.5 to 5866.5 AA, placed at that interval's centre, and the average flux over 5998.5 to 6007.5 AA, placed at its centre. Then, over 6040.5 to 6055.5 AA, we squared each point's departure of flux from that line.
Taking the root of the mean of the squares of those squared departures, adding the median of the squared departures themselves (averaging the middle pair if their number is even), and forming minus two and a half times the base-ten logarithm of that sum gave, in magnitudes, 0.5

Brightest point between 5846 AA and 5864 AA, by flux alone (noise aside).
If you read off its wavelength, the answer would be 5847 AA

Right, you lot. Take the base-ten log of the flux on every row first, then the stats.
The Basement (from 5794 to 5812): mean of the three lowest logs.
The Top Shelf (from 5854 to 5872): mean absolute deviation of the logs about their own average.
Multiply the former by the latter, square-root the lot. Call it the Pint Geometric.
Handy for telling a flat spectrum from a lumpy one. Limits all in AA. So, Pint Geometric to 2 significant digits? 0.15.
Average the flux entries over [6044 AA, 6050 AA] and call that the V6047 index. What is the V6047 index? 8.24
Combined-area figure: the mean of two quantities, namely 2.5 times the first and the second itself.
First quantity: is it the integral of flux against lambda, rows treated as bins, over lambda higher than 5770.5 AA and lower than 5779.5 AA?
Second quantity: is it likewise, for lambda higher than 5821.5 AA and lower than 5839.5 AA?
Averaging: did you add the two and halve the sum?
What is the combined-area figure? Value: 160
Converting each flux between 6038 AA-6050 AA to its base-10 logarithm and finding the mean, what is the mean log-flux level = 0.919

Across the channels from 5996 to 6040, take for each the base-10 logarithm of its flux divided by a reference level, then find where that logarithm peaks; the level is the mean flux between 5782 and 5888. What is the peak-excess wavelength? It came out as 6033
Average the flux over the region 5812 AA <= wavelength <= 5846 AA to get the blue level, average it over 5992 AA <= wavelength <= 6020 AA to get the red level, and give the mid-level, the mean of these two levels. 7.99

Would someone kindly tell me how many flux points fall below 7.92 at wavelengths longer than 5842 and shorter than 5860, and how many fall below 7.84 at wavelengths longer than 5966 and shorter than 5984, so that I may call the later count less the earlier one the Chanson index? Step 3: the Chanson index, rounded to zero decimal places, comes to -3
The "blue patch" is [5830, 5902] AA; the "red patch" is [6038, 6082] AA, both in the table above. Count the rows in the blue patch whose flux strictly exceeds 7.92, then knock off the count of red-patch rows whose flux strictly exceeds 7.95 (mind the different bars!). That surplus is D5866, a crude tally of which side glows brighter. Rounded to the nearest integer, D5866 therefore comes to -1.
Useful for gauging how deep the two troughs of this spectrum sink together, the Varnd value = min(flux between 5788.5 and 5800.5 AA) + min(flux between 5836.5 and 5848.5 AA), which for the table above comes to 16.0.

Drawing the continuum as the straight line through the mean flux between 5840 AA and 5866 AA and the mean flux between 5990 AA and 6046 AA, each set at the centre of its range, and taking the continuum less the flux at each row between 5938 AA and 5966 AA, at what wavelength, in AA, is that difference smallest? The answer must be 5940 AA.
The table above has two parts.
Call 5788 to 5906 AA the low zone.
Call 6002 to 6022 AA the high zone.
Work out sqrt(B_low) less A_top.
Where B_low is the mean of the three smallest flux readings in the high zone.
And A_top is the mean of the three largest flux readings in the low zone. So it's -5.66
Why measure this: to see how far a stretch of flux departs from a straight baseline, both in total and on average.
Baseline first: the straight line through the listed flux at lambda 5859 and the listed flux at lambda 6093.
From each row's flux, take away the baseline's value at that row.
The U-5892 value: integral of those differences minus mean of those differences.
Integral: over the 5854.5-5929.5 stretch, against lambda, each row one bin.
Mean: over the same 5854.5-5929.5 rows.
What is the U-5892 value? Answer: 32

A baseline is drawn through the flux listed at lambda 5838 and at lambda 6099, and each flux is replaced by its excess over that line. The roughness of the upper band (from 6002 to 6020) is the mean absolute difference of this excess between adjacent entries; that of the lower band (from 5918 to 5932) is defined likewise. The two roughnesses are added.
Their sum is 0.31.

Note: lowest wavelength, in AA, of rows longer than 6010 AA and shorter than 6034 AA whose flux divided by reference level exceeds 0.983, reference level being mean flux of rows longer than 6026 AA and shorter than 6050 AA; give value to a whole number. 6030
